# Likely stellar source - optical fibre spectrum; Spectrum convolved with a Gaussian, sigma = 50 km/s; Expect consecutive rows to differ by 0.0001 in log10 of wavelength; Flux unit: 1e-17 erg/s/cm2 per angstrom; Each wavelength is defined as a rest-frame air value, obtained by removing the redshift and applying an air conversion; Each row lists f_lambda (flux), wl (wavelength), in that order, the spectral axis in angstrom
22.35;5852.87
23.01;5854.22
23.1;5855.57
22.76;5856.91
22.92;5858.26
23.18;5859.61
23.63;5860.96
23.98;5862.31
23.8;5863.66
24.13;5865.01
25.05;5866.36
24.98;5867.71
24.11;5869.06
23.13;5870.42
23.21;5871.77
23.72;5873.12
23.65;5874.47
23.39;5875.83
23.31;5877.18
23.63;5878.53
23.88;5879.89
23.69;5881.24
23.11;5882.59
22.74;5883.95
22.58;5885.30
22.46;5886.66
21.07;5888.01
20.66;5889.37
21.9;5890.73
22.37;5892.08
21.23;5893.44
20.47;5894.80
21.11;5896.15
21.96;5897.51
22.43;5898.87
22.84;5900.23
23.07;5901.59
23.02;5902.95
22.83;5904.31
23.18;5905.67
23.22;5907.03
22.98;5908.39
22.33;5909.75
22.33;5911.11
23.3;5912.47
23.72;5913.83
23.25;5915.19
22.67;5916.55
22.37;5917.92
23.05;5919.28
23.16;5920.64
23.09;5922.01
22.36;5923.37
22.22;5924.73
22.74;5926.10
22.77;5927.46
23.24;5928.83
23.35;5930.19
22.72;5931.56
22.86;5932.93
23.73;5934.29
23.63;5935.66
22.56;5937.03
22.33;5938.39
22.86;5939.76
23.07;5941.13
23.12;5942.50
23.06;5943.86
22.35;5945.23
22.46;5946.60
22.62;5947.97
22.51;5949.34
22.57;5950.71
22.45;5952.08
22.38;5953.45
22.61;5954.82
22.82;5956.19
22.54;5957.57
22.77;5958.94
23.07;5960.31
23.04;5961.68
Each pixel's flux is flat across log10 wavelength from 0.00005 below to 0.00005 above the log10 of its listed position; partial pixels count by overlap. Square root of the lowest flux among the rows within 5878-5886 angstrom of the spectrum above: 4.75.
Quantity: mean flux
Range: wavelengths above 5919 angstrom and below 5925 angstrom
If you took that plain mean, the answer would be 22.8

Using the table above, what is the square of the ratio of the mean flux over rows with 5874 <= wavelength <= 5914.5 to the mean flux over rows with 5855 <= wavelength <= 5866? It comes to 0.93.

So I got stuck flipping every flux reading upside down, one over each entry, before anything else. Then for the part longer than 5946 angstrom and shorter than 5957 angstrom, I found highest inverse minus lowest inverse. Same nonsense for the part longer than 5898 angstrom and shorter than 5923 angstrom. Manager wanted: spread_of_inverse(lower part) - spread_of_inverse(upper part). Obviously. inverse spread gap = 0.0018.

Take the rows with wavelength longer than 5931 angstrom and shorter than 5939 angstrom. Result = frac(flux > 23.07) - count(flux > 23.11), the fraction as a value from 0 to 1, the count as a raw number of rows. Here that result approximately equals -1.7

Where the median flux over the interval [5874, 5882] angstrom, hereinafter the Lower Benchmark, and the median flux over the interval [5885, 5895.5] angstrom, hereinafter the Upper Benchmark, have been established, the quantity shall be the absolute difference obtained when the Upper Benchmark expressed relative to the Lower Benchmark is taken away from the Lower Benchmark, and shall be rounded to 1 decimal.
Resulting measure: 22.7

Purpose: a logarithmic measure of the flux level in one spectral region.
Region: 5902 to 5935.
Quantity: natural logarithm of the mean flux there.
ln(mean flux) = 3.133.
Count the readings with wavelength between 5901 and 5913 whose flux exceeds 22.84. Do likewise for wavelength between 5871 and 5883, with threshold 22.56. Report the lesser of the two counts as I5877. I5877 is 6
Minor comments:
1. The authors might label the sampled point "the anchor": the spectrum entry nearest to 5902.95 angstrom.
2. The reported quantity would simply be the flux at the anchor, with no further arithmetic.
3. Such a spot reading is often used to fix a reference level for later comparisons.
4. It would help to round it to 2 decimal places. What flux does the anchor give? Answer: 23.02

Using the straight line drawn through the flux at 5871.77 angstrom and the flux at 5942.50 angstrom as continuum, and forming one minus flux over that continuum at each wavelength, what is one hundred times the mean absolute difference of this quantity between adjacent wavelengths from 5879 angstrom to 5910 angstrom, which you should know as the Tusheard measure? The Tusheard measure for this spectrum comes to 2.1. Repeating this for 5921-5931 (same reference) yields 1.4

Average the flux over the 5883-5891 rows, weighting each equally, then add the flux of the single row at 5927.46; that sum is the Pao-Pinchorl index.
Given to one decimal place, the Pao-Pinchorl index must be 44.7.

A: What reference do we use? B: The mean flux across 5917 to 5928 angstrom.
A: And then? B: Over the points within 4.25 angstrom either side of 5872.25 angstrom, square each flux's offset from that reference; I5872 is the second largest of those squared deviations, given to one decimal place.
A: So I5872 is 1.0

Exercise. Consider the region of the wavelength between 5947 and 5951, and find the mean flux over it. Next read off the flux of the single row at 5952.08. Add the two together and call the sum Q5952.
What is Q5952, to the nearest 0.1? 45.0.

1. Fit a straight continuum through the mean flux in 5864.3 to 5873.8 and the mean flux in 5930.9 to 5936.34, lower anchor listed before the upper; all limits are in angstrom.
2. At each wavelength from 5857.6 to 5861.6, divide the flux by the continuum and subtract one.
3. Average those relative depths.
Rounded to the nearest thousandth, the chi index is -0.038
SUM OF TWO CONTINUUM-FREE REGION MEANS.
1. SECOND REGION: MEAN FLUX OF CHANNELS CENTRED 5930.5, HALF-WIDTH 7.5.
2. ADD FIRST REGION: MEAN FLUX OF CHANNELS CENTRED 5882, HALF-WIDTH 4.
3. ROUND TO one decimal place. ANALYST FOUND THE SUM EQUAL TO 46.2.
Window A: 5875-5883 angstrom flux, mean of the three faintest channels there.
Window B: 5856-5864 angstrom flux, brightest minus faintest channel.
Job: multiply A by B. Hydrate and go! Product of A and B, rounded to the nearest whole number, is 28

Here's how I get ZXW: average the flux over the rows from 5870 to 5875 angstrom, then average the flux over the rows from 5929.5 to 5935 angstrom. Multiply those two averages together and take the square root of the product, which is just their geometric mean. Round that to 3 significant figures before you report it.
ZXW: 23.3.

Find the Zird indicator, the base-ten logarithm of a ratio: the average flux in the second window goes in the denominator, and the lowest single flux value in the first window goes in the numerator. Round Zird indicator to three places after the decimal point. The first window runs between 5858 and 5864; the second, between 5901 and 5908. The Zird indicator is -0.003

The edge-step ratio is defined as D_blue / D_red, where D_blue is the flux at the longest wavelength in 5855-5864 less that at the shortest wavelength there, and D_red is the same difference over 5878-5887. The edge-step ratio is -0.6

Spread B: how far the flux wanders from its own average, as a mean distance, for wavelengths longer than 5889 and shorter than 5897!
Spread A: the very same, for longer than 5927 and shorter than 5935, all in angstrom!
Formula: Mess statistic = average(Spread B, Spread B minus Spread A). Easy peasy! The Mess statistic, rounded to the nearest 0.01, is 0.40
